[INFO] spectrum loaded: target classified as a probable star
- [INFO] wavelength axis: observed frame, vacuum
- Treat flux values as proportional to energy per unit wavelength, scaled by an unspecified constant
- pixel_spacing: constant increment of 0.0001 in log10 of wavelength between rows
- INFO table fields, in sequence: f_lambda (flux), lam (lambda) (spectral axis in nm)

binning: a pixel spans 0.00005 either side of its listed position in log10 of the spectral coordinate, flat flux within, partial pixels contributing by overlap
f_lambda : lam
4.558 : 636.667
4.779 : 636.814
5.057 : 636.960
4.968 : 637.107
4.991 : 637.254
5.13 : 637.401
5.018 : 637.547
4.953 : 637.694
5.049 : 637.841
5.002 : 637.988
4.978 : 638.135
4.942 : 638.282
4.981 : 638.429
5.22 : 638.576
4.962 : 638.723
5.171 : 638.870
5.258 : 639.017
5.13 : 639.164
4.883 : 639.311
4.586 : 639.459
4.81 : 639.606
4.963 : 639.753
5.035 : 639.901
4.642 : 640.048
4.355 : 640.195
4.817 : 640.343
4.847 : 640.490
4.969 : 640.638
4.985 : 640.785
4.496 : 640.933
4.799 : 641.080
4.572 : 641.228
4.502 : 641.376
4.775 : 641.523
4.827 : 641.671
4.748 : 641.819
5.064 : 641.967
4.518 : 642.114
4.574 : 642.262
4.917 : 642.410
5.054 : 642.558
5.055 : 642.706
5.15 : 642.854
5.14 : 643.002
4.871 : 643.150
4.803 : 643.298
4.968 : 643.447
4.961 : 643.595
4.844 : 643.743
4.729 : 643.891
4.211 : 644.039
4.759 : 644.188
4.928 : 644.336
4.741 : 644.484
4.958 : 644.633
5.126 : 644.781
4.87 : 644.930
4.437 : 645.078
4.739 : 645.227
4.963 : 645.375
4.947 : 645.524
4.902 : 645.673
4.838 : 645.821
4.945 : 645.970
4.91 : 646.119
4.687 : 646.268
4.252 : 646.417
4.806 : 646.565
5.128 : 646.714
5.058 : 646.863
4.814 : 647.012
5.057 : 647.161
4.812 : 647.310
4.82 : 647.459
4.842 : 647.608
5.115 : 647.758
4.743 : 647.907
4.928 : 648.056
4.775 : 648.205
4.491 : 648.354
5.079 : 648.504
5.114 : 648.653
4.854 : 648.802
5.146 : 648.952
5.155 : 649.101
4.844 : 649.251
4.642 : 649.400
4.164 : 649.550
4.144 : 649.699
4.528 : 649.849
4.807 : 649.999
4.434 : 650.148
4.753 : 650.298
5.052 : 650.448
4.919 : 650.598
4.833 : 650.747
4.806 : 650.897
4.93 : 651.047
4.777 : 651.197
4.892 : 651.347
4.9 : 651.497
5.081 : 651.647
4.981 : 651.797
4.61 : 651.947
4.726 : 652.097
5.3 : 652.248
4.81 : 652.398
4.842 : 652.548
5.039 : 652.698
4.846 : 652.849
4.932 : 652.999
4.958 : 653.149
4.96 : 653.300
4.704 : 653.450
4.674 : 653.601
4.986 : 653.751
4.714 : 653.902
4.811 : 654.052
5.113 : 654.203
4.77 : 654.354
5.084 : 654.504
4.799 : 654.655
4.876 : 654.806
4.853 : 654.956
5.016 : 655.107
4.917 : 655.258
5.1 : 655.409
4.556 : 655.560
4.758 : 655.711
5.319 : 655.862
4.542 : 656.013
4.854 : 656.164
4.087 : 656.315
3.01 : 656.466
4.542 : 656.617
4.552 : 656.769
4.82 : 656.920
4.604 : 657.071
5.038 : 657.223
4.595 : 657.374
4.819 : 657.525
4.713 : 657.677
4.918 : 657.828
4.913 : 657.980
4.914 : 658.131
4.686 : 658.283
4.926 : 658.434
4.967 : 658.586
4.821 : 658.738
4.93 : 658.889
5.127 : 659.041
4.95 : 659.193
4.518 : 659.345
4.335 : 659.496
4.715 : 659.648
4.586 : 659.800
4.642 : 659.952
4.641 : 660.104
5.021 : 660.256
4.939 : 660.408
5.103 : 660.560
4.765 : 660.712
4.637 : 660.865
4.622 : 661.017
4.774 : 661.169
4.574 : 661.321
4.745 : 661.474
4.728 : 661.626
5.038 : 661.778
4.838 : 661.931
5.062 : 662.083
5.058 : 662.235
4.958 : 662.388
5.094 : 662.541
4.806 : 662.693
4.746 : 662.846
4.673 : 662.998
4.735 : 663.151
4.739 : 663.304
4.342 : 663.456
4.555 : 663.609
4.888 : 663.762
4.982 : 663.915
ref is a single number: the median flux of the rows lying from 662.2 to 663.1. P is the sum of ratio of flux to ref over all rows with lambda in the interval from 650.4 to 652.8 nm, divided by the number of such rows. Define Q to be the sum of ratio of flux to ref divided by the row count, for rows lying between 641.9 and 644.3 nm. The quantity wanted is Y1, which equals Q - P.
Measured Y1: -0.01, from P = 1.00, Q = 0.99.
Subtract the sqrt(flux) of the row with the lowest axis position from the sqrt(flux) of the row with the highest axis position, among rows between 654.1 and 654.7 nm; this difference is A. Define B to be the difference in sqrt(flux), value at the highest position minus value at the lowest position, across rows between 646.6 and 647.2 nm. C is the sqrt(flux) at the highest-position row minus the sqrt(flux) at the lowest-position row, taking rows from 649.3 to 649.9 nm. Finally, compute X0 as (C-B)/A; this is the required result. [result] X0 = 0.2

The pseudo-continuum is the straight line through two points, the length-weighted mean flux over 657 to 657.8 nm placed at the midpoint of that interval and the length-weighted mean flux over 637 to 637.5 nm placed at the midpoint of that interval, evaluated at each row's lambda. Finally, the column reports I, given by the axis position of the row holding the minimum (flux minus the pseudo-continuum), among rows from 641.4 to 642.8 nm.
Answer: 642.114 nm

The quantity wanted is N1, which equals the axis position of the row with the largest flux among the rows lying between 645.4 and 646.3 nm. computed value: 645.524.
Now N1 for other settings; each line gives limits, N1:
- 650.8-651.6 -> 651.047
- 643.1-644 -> 643.447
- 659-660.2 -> 659.041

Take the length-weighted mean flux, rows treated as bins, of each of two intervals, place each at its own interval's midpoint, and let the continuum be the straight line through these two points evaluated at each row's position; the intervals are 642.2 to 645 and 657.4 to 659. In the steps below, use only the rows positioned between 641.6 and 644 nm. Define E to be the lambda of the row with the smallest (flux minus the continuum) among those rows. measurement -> 642.114 nm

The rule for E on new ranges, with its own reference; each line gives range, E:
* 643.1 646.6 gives 644.039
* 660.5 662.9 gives 661.321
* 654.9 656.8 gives 656.466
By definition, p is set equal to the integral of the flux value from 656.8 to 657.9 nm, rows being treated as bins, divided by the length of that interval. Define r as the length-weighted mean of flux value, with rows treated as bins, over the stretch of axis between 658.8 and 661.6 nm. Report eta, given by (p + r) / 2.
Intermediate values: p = 4.78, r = 4.76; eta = 4.77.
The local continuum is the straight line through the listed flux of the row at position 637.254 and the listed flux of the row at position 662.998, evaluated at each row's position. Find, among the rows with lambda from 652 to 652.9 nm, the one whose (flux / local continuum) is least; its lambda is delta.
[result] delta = 652.097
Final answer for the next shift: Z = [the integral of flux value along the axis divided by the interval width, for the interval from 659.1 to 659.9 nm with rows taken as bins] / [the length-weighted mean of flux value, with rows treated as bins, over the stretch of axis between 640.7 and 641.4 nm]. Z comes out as 0.99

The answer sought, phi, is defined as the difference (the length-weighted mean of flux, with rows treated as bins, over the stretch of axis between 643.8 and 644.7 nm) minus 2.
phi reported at 2.72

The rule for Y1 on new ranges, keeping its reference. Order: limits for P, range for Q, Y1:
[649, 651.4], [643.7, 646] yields 0.02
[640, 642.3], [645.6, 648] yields 0.03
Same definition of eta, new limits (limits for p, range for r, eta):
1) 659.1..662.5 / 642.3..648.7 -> 4.83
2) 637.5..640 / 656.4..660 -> 4.84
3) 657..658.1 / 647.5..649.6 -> 4.83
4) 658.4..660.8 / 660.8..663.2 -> 4.81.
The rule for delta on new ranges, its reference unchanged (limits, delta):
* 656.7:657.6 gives 656.769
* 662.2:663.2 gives 662.998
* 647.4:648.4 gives 648.354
